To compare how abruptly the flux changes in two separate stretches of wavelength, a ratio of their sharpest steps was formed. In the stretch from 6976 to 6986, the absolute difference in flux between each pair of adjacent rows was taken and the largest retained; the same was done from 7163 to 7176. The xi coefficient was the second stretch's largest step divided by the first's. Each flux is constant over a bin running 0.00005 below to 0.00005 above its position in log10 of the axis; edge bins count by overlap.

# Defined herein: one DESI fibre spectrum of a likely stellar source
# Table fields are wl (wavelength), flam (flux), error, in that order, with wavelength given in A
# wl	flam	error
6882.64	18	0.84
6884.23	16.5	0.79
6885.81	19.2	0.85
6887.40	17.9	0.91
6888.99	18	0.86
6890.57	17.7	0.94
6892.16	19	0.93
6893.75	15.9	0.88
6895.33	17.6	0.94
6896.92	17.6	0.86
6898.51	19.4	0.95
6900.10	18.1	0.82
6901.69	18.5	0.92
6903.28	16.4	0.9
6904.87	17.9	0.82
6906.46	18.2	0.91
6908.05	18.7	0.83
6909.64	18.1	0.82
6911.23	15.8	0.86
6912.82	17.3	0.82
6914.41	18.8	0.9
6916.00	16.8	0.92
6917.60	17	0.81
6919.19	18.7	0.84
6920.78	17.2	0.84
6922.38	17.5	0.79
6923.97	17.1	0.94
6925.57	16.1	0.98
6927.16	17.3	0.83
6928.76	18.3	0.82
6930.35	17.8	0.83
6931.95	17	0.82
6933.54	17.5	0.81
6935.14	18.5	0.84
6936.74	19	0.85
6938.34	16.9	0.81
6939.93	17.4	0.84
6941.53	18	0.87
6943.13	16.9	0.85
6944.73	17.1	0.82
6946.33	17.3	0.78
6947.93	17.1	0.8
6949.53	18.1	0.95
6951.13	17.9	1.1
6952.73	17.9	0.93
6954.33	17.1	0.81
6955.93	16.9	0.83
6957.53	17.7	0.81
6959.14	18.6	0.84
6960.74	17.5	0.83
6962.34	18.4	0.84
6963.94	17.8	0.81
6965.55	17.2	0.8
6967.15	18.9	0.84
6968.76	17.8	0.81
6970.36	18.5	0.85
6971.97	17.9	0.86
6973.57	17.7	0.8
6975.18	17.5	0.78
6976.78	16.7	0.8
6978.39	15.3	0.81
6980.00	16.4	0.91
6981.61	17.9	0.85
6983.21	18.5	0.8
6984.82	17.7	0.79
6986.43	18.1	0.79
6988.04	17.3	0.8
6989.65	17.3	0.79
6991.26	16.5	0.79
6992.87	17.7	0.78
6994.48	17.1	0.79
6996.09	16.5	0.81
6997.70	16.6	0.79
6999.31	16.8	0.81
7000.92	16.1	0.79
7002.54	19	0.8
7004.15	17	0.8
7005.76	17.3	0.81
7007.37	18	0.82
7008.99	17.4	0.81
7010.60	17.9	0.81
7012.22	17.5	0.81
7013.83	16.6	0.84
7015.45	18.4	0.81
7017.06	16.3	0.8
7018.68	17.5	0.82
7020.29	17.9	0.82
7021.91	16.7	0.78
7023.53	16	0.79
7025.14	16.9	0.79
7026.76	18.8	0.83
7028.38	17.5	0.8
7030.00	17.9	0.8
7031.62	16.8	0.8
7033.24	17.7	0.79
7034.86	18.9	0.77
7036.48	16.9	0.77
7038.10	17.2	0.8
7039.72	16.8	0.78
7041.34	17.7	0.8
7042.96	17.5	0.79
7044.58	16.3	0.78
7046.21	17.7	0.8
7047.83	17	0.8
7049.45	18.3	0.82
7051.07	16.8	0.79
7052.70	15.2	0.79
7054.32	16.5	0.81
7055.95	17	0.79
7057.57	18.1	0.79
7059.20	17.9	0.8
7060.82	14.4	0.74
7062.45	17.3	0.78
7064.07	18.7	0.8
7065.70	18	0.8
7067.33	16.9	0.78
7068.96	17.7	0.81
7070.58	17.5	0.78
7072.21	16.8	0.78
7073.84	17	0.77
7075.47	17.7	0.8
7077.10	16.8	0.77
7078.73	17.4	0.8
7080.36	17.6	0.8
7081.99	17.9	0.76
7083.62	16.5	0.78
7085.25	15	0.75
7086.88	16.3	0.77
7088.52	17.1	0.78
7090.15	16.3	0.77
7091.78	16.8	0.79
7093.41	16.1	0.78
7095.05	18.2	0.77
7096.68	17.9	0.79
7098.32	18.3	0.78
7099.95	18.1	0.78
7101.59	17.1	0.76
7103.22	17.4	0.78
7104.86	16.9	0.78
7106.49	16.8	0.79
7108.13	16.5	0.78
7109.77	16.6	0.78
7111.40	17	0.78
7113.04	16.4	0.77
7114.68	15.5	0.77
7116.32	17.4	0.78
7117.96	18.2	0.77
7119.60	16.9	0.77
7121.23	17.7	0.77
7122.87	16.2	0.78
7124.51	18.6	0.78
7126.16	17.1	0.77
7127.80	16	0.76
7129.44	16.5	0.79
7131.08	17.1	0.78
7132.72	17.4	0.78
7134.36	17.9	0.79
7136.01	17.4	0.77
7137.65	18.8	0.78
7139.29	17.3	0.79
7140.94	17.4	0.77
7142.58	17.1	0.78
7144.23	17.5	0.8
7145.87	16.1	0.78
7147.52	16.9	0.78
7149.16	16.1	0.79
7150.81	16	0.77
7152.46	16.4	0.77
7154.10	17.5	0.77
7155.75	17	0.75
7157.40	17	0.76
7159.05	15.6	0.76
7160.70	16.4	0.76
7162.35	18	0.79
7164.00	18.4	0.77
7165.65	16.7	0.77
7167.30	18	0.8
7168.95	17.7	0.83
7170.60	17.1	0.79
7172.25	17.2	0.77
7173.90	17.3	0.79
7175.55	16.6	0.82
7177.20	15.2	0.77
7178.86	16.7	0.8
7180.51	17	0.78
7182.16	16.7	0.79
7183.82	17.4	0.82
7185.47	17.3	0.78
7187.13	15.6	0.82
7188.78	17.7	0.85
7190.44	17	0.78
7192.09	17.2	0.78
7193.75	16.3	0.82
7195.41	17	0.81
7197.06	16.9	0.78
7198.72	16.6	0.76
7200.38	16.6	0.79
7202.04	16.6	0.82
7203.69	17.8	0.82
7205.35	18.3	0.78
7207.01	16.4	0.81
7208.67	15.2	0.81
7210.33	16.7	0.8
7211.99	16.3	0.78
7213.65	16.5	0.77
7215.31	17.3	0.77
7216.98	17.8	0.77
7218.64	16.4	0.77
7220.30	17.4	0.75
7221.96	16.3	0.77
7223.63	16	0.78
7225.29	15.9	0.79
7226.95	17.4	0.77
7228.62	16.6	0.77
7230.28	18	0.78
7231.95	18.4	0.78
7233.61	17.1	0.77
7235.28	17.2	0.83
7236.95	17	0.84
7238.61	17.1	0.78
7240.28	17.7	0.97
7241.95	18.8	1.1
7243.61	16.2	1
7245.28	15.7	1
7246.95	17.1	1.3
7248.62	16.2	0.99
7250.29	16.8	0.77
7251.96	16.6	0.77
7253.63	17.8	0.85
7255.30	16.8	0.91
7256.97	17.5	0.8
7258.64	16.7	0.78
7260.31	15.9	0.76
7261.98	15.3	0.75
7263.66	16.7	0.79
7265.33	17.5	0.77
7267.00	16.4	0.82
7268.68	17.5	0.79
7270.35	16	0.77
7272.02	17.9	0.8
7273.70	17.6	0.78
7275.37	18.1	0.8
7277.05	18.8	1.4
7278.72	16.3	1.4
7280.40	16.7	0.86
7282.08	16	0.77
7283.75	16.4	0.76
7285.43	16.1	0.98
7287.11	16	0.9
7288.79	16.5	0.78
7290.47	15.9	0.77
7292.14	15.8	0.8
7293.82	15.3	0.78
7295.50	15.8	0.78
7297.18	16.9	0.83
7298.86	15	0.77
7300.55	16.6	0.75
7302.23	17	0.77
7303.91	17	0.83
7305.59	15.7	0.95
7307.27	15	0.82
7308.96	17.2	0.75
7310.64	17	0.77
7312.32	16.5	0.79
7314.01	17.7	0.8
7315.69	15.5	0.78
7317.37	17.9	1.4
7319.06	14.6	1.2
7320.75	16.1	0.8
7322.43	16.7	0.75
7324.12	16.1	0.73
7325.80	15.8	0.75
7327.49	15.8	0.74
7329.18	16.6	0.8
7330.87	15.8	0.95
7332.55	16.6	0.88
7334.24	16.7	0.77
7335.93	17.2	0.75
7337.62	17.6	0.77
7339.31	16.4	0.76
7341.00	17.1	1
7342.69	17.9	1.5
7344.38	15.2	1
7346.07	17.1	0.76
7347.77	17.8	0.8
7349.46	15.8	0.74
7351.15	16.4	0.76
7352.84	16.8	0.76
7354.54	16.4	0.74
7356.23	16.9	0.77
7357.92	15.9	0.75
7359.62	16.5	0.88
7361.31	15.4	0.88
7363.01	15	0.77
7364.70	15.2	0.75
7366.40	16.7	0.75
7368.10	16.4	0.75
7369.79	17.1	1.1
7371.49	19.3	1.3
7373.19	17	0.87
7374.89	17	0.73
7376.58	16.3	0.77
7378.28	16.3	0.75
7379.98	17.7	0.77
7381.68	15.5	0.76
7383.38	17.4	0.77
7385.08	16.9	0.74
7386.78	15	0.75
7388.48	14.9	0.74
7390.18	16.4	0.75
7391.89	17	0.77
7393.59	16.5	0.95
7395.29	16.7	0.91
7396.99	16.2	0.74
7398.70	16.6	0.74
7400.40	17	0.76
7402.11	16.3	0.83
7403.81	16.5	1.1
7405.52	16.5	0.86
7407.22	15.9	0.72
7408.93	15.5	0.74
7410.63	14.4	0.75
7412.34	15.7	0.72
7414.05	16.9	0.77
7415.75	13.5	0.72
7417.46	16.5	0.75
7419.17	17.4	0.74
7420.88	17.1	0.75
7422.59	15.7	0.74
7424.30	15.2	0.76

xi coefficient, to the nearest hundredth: 1.13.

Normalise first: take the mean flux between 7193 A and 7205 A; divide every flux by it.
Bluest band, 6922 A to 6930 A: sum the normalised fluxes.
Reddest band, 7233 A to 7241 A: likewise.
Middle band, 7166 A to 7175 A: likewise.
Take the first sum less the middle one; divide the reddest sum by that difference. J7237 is -86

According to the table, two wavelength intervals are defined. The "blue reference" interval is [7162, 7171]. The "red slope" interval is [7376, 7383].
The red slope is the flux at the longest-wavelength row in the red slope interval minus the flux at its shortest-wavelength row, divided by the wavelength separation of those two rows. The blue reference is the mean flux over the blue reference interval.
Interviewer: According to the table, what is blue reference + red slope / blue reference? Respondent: 17.6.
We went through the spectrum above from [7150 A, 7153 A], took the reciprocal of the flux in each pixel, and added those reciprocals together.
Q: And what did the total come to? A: 0.12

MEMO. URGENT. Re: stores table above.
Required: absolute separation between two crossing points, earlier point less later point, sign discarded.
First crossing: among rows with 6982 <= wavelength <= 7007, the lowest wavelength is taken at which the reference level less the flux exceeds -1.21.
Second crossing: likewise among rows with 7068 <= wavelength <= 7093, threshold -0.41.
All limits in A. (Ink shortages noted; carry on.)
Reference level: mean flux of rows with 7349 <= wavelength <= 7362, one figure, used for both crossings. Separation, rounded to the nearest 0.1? 95.6 A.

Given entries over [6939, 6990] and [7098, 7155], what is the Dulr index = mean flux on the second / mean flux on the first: 0.97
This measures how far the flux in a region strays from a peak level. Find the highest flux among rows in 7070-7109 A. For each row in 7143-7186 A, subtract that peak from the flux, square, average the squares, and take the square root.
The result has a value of 1.6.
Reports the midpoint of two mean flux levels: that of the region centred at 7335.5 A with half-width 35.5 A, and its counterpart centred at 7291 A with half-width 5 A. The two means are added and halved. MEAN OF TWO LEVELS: 16.2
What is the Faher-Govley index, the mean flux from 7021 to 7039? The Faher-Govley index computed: 17.39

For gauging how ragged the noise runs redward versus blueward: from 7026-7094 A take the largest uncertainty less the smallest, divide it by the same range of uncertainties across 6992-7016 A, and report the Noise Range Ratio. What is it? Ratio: 1.5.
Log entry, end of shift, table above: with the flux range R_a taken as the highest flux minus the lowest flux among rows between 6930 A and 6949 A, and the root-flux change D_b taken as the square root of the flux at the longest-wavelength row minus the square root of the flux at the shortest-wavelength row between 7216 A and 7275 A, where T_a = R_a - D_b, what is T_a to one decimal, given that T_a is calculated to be 2.1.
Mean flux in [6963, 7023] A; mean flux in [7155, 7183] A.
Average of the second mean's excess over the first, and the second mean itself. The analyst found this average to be 8.3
